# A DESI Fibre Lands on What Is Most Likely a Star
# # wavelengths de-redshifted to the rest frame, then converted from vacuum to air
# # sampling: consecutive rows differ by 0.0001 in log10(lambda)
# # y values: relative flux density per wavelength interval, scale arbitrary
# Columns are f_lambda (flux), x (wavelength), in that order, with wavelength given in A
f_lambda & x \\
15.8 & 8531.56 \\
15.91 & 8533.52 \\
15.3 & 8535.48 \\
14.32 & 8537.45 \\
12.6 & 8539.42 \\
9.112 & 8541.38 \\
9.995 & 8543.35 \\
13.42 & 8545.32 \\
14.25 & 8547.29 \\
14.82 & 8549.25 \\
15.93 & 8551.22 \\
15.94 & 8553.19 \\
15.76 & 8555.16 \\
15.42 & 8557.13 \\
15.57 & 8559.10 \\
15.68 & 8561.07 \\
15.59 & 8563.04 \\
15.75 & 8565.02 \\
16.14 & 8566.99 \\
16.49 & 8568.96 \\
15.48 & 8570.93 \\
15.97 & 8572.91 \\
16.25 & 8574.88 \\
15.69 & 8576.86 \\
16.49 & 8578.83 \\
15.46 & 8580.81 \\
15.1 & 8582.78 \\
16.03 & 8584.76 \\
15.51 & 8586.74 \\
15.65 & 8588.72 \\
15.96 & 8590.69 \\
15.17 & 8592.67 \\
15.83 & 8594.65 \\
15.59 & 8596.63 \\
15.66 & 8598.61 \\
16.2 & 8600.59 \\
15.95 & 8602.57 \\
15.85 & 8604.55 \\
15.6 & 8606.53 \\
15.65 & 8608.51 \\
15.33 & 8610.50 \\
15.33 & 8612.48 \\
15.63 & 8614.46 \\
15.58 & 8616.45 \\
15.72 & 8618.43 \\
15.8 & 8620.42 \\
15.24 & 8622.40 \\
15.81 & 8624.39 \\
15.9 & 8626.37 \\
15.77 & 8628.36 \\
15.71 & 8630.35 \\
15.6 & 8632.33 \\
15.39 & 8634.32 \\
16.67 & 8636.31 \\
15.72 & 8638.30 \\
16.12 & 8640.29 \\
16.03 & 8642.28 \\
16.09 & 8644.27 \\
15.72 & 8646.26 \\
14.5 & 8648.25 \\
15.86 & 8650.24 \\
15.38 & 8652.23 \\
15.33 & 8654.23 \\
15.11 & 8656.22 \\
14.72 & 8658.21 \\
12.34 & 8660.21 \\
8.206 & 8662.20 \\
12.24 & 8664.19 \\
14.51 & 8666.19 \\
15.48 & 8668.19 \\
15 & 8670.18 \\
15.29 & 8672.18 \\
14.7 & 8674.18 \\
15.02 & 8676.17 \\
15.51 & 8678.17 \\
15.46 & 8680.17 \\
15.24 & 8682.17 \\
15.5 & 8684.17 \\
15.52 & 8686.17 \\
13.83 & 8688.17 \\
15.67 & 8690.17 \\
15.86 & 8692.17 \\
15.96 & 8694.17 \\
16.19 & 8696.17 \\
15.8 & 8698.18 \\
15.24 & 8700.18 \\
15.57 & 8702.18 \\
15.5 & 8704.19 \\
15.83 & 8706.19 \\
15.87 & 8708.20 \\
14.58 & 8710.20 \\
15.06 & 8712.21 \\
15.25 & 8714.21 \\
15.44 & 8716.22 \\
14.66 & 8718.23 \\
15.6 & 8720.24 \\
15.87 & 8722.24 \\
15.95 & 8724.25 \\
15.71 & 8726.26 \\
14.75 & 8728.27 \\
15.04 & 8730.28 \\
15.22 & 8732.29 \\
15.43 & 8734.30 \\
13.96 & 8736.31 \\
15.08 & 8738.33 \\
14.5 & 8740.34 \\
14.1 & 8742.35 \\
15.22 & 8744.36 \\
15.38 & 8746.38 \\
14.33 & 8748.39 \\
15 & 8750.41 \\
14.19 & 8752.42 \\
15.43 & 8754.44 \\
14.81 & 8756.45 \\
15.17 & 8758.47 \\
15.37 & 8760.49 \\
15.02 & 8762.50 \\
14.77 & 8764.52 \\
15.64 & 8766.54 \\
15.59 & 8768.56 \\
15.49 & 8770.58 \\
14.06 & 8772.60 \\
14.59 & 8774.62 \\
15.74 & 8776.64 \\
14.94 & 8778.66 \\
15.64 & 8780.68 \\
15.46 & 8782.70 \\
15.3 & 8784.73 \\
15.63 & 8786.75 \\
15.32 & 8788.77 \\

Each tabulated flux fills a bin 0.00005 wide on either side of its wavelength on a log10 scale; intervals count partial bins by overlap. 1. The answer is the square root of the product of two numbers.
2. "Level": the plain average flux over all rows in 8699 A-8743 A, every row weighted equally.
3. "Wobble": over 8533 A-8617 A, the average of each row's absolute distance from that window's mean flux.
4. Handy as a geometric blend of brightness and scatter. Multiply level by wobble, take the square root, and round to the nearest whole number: 4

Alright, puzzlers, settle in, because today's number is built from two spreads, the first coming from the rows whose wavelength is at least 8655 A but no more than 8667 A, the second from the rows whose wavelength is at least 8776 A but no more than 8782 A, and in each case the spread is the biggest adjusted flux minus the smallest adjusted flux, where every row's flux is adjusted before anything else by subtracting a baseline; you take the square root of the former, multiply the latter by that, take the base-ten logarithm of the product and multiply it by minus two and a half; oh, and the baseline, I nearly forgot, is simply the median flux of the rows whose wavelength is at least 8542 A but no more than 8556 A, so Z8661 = -0.8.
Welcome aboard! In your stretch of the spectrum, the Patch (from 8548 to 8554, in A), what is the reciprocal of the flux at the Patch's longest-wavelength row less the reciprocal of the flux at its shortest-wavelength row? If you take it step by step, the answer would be -0.005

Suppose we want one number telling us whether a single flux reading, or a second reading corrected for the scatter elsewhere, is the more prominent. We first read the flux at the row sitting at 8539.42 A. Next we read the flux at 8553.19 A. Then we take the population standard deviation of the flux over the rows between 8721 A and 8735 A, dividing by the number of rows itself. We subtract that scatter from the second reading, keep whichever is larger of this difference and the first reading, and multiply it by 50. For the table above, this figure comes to 776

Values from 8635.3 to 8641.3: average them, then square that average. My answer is 261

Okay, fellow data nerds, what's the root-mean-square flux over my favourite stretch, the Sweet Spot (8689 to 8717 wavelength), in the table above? 15.6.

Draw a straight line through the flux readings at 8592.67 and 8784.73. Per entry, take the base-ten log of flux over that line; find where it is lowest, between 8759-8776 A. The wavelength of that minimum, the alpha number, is 8772.60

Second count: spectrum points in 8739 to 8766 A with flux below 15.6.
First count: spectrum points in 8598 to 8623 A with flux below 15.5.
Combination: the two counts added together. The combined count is 16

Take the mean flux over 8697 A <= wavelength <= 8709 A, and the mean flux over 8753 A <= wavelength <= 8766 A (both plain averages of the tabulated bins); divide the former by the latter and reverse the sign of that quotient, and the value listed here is -1.036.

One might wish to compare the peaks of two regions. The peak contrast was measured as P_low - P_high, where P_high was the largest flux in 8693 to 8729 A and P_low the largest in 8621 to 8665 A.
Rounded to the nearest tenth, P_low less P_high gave 0.5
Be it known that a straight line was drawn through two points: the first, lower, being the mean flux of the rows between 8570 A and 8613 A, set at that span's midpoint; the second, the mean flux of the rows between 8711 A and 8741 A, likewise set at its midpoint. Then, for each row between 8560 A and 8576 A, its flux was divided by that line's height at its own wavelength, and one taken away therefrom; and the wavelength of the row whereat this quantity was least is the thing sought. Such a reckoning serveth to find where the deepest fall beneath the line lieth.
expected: 8570.93 A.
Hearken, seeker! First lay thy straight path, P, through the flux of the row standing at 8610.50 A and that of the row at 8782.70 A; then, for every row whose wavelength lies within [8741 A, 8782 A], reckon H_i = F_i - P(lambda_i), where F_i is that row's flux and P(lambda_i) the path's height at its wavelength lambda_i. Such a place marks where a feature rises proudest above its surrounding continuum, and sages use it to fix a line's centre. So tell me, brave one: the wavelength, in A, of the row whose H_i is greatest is 8776.64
